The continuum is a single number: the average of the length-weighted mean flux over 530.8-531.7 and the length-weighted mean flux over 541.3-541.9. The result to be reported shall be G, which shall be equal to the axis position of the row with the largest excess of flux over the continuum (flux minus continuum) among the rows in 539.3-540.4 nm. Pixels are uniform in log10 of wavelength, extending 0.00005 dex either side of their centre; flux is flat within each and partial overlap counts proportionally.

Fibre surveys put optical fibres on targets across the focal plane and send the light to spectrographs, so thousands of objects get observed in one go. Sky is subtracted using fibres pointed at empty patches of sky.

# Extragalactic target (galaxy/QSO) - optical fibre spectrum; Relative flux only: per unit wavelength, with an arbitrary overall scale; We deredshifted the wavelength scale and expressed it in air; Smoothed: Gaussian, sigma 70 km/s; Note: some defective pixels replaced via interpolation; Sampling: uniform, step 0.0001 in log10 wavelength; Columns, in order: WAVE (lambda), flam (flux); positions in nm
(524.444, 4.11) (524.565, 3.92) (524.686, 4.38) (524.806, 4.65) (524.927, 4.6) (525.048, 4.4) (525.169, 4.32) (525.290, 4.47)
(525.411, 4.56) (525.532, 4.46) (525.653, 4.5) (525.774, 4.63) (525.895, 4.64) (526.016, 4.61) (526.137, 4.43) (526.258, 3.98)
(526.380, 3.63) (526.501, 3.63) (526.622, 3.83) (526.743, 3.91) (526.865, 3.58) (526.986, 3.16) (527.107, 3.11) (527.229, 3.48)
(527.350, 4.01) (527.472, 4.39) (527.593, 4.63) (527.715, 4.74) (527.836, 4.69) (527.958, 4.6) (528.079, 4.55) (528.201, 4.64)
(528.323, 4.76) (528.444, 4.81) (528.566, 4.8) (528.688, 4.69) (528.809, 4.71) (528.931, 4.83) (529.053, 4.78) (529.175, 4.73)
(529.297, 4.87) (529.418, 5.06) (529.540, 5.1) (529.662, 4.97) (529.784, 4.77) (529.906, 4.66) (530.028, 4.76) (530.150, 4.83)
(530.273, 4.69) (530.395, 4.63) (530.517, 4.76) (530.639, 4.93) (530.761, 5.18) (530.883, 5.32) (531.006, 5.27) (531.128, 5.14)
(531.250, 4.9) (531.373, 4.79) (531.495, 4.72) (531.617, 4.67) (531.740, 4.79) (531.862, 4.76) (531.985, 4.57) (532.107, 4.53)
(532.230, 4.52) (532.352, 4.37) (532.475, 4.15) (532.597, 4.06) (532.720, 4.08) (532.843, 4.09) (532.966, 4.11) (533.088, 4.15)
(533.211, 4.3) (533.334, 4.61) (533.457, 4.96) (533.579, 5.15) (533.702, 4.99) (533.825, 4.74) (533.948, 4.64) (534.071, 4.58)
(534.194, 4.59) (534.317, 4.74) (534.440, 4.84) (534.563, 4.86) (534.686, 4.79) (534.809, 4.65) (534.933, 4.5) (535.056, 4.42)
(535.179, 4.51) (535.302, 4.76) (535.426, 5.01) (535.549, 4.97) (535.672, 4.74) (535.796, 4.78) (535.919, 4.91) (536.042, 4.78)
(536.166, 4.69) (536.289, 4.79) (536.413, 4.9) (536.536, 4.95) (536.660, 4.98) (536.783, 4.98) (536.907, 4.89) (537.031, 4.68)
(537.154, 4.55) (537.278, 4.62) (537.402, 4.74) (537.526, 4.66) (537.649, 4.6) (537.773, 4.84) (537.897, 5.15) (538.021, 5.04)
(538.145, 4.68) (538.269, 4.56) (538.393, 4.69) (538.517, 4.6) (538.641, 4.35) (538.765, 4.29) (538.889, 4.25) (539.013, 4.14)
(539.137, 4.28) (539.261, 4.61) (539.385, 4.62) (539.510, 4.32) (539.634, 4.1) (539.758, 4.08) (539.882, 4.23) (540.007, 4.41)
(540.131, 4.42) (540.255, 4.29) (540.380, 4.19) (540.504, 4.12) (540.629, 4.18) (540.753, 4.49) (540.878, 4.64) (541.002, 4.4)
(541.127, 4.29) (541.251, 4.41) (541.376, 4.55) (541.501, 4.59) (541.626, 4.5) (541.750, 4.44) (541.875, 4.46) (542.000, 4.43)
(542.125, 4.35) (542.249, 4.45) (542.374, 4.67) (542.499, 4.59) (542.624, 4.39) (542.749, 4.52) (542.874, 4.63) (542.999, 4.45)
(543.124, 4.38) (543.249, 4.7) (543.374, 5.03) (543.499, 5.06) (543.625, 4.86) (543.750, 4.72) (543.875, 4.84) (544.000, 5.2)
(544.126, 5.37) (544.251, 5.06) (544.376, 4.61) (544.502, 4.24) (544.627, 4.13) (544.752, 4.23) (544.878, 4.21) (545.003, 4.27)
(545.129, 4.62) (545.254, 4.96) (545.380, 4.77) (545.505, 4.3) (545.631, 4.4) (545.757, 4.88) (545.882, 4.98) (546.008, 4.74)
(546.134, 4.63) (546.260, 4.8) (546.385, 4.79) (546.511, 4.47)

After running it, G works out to 539.385 nm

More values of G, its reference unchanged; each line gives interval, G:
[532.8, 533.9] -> 533.579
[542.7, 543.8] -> 543.499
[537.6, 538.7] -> 537.897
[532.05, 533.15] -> 532.107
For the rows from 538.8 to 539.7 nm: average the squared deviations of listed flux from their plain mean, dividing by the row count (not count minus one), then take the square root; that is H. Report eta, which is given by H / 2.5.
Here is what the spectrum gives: 0.077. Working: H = 0.19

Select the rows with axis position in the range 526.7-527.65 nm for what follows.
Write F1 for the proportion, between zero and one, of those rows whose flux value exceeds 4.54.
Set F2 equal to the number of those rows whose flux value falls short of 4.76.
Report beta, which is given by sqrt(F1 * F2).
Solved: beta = 1.0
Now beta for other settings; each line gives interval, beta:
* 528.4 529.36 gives 1.7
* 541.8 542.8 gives 1.4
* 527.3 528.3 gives 2.4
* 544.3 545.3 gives 1.6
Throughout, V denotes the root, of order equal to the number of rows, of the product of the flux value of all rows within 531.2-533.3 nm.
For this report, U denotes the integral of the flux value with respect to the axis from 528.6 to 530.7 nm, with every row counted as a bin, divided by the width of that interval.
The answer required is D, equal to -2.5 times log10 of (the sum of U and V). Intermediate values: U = 4.8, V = 4.4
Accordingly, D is -2.41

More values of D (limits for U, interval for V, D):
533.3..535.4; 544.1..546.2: -2.42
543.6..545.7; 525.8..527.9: -2.34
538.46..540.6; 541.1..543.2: -2.36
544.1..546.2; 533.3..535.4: -2.42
